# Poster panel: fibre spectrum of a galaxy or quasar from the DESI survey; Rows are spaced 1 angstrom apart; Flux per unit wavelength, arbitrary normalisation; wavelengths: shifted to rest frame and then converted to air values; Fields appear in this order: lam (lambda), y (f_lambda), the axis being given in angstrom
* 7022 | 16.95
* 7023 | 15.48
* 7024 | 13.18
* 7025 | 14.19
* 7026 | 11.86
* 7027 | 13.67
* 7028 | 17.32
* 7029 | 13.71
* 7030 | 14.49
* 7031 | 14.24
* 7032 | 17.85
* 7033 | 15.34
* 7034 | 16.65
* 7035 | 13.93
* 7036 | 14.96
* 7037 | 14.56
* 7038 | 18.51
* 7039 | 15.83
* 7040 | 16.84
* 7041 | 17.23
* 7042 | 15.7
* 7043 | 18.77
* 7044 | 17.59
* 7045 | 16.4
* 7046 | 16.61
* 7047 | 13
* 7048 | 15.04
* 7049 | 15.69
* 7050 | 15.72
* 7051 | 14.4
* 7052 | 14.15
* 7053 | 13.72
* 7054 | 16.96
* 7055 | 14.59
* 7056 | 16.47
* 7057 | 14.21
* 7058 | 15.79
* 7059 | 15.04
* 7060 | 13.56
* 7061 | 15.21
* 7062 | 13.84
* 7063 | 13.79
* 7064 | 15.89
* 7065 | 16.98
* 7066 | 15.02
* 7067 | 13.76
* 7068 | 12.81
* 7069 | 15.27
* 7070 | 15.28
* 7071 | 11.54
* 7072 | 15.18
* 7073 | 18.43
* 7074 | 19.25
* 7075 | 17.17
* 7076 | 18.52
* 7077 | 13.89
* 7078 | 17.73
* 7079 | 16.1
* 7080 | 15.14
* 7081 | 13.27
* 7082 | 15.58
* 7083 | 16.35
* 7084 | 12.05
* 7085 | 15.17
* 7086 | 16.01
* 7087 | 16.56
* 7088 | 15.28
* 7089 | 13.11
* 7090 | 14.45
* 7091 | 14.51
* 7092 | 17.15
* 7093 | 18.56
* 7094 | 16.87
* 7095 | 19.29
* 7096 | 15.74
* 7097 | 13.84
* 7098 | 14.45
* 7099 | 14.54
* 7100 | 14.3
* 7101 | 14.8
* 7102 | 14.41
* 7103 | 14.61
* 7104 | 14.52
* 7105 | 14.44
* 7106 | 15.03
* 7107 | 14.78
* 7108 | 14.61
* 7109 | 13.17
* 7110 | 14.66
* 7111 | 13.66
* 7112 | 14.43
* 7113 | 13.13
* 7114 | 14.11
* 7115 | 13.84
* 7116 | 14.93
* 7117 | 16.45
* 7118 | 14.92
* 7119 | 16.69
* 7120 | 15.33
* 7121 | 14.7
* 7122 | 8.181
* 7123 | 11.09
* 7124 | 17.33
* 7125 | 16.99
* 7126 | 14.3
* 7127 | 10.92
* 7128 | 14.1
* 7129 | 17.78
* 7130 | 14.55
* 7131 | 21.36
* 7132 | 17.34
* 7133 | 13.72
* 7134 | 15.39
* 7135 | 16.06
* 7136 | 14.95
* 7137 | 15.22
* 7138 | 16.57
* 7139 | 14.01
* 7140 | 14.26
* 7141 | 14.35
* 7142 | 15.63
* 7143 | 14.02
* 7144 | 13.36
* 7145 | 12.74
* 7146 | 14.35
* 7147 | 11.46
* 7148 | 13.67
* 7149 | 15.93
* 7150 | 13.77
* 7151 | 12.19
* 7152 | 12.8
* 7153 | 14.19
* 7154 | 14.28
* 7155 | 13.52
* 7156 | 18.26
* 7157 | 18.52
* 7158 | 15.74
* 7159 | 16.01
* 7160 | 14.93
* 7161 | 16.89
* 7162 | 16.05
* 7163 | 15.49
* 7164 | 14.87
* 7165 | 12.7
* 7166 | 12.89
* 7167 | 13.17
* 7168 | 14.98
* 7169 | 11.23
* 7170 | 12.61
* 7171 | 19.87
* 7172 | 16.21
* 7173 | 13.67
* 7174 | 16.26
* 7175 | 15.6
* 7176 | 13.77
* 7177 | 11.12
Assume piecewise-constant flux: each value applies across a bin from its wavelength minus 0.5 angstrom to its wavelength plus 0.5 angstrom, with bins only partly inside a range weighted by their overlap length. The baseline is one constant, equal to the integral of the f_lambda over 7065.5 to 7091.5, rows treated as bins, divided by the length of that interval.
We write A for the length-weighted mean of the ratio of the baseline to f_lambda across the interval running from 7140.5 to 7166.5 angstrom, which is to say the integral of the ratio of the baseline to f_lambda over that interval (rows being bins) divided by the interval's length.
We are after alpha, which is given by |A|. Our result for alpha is 1.06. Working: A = 1.064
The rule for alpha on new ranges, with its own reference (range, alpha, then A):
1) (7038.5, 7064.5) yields 1.00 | 0.996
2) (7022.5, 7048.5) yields 1.00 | 0.999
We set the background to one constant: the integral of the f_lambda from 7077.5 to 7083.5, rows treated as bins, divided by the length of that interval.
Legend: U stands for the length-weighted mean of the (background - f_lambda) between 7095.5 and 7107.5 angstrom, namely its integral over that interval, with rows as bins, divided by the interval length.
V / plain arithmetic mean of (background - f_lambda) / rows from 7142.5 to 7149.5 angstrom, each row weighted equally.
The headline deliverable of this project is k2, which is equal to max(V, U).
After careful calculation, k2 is 2.0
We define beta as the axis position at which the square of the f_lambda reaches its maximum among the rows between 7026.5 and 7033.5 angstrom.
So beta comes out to 7032 angstrom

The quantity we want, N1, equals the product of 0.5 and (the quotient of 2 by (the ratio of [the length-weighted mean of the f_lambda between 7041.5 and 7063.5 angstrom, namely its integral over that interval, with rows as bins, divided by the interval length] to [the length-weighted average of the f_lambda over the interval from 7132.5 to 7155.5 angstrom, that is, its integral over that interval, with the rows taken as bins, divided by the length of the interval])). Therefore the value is 0.93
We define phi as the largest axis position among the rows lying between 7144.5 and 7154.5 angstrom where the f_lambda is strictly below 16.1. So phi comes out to 7154 angstrom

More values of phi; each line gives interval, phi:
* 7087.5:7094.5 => 7091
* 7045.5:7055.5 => 7055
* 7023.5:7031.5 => 7031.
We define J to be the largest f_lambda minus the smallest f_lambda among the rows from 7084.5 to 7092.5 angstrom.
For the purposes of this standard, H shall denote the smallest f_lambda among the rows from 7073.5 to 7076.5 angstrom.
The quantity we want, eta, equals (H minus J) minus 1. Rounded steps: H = 17.17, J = 4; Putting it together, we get 12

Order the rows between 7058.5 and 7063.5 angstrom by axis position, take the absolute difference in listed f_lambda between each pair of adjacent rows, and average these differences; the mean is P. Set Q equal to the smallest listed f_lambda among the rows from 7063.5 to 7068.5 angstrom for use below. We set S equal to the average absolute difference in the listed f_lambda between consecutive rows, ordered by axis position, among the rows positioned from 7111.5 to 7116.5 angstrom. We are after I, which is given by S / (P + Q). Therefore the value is 0.07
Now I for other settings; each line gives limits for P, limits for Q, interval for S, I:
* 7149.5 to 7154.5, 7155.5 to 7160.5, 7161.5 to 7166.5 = 0.06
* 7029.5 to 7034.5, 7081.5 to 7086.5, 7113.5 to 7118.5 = 0.08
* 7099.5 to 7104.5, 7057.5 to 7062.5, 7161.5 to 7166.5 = 0.06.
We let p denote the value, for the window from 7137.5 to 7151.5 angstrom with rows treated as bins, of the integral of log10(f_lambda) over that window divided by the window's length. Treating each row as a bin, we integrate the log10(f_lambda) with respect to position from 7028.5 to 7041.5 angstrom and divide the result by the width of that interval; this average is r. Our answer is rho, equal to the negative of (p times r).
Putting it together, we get -1.37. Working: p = 1.14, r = 1.19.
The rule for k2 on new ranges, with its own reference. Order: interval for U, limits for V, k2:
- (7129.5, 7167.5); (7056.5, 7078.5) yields 0.8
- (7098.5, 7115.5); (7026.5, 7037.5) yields 1.4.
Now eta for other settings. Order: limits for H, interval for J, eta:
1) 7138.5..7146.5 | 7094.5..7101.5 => 6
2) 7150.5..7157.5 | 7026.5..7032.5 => 7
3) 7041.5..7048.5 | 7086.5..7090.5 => 9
